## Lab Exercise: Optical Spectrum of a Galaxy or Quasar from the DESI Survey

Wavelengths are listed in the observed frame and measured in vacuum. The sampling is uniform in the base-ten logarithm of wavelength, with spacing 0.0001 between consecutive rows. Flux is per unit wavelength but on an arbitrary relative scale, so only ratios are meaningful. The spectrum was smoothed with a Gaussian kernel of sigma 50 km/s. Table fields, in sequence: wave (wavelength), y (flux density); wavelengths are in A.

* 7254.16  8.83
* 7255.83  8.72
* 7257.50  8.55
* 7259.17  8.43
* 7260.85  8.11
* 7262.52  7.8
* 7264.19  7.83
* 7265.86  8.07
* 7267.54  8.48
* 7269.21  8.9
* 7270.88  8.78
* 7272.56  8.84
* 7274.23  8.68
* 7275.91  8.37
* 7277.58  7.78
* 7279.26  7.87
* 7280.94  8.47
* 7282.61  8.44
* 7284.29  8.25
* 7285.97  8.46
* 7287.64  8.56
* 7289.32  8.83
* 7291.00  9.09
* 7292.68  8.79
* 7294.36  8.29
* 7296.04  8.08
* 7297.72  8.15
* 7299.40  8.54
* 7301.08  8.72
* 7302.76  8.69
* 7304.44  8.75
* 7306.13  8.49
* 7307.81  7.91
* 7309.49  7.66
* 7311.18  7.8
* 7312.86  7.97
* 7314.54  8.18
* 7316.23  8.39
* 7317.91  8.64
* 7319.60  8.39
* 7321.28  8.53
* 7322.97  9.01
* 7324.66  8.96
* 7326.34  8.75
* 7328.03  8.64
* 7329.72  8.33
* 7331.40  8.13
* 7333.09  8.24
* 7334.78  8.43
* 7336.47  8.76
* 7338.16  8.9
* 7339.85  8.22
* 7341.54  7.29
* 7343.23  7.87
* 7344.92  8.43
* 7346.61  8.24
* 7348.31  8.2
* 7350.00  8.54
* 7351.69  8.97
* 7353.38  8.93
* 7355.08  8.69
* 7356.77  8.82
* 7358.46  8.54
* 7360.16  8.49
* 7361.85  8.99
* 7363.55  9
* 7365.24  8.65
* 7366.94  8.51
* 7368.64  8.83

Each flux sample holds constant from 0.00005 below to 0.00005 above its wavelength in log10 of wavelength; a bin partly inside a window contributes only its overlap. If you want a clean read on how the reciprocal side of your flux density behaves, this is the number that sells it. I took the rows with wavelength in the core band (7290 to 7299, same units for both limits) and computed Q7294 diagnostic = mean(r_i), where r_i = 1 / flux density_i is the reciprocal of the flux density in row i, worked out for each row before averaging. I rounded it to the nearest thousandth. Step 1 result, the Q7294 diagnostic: 0.118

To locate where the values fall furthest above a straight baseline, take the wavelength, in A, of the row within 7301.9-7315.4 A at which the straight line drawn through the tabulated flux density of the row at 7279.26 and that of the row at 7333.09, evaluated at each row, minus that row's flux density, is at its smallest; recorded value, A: 7304.44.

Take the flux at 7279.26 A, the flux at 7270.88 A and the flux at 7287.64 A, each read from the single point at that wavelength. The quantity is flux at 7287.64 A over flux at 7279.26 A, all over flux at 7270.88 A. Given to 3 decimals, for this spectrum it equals 0.124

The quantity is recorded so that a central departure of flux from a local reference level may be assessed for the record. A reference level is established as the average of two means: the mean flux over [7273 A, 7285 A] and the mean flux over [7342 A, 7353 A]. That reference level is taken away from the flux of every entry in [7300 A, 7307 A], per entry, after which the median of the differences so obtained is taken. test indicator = 0.4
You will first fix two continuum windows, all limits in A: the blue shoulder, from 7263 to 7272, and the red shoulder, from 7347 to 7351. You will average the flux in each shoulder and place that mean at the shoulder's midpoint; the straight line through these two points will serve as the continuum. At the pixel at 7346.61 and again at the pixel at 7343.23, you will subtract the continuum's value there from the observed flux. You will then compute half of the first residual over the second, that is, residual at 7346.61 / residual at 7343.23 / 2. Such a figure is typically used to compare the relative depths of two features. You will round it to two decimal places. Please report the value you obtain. 0.13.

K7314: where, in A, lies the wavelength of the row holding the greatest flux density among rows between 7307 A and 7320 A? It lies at 7317.91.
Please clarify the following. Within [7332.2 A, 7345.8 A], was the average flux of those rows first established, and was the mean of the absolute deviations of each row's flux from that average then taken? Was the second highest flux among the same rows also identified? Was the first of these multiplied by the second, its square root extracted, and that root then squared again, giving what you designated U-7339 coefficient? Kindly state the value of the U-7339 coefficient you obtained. 3.18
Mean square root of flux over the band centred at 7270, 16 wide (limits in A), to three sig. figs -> 2.89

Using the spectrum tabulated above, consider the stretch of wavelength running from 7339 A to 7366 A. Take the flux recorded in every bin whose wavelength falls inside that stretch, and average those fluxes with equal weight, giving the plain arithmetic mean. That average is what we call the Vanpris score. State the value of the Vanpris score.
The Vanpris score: 8.49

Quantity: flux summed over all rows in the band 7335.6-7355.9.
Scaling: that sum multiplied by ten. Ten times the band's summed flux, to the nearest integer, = 1010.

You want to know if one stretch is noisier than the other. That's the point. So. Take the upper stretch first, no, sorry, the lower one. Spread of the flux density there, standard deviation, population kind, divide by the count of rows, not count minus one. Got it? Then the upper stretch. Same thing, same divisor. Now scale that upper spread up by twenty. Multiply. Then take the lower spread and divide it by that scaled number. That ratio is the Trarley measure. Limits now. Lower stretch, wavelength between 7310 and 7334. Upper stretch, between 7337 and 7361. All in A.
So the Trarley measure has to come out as 0.038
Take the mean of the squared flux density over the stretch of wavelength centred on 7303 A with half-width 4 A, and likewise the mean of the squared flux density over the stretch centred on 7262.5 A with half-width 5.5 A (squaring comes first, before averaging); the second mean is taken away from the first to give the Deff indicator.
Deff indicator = 8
